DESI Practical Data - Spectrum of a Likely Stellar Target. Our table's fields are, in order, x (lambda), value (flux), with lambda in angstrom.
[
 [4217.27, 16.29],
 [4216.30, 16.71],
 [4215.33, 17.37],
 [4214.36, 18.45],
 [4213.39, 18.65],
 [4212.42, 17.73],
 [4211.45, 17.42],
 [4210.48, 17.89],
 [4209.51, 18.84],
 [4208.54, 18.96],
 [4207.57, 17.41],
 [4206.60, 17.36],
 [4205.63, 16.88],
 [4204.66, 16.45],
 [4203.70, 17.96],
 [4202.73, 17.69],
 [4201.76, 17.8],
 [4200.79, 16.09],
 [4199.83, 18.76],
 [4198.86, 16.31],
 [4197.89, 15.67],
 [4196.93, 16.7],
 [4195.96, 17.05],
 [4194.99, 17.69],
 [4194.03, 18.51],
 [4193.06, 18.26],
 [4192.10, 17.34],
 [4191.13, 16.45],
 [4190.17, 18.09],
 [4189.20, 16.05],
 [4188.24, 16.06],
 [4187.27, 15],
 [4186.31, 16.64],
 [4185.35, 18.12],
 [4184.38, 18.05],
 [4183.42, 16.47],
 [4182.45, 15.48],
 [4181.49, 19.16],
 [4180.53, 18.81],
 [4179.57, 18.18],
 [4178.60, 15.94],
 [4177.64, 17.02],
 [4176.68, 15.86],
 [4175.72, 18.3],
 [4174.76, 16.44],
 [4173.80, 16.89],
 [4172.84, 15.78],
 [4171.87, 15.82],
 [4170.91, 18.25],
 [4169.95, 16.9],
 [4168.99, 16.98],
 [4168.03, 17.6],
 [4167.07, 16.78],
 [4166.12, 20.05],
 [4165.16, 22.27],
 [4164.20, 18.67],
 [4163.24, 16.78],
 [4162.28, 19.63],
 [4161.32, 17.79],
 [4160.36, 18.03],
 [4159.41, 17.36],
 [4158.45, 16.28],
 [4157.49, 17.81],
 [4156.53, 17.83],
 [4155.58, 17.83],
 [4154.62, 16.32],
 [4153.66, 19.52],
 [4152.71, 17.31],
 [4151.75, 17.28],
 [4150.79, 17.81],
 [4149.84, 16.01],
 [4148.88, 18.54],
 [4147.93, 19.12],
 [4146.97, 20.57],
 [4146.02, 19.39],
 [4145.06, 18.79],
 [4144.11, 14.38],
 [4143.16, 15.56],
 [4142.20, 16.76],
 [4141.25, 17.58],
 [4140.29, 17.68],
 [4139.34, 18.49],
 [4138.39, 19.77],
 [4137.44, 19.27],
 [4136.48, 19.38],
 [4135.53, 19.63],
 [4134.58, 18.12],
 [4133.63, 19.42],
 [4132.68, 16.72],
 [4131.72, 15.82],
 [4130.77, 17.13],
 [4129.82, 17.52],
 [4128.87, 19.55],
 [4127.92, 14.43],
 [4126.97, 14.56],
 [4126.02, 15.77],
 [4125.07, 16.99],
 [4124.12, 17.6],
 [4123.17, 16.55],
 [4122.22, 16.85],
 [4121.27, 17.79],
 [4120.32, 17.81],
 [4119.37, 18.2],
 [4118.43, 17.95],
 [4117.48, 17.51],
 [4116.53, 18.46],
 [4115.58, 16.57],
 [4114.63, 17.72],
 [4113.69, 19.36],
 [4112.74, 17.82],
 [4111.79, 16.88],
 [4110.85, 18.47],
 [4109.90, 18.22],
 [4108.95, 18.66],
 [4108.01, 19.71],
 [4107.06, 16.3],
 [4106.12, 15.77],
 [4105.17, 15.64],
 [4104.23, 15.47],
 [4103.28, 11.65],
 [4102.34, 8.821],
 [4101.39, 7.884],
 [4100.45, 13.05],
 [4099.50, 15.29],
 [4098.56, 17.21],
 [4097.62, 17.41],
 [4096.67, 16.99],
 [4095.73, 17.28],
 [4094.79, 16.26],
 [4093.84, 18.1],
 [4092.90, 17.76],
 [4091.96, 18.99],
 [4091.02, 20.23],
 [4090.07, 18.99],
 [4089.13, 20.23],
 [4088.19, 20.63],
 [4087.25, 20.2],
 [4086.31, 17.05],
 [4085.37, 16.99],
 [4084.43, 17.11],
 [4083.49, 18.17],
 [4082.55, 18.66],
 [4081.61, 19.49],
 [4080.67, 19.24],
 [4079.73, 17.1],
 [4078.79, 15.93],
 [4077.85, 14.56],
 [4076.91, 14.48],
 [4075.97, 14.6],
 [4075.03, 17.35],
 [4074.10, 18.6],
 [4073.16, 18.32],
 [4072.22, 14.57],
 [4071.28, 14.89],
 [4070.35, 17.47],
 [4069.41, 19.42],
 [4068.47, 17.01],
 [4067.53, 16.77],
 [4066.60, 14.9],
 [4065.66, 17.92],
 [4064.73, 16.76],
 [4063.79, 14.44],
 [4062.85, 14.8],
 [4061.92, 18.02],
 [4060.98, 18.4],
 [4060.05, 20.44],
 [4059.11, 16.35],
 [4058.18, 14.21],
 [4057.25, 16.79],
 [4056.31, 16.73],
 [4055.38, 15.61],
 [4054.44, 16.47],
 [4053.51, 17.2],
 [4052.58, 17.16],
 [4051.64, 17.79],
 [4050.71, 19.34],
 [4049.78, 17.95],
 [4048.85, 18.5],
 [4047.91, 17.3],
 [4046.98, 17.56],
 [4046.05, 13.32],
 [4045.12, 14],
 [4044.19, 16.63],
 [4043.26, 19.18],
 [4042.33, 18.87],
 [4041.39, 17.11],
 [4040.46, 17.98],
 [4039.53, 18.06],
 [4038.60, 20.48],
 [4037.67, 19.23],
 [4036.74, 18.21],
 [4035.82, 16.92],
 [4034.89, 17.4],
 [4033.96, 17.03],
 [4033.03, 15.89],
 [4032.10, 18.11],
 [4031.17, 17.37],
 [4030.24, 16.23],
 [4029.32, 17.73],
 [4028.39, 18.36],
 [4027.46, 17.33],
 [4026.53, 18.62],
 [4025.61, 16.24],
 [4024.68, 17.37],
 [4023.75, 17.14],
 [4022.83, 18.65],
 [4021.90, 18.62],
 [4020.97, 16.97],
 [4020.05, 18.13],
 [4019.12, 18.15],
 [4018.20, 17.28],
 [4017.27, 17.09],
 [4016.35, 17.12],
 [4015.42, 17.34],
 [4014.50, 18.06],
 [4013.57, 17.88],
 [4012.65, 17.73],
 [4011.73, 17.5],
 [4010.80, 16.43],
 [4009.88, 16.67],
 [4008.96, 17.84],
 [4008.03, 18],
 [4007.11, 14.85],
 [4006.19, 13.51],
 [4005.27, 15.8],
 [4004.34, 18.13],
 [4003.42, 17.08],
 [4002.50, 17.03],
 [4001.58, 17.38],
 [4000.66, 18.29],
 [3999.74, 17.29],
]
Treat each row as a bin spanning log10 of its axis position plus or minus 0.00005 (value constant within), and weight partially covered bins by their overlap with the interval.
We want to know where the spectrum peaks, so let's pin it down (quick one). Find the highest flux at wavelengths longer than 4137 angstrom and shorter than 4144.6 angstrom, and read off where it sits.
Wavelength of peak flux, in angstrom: 4138.39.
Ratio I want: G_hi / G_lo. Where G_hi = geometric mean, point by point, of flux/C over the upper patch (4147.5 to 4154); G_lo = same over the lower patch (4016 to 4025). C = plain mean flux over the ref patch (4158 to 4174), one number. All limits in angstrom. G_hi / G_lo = 1.02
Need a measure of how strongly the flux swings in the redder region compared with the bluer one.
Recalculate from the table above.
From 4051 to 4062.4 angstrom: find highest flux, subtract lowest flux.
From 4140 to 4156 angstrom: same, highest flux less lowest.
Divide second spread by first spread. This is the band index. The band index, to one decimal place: 1.0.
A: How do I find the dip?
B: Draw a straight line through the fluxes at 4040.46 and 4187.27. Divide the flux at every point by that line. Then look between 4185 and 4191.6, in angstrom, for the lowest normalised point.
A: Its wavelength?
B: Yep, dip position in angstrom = 4187.27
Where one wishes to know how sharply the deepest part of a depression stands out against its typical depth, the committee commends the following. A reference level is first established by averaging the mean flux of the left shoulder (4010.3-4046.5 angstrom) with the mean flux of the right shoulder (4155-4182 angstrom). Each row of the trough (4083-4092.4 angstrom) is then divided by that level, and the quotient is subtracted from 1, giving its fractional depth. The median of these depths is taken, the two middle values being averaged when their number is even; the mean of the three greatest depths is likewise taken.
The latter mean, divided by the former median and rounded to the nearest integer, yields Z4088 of 0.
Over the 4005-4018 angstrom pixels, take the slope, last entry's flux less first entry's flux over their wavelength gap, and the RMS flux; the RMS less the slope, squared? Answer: 282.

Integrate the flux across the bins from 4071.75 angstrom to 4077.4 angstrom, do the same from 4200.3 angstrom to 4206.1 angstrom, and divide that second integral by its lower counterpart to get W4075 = 1.1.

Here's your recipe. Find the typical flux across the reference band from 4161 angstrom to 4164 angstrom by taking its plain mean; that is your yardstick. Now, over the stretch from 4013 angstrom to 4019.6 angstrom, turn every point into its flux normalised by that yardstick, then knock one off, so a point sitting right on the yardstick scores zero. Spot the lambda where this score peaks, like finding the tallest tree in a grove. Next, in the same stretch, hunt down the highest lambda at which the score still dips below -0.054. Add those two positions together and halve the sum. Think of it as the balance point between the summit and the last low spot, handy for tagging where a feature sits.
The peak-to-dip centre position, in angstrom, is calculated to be 4018.2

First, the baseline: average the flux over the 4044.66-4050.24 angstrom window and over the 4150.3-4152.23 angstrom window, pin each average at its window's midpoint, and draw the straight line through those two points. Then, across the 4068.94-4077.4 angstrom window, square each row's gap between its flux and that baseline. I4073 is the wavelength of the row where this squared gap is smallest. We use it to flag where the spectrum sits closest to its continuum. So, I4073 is 4075.03 angstrom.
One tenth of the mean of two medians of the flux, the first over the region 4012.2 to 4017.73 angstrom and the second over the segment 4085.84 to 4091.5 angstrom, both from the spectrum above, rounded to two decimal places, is 1.89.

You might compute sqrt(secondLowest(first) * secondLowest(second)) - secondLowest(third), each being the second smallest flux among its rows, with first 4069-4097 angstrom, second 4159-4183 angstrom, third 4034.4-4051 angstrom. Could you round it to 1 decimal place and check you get 1.2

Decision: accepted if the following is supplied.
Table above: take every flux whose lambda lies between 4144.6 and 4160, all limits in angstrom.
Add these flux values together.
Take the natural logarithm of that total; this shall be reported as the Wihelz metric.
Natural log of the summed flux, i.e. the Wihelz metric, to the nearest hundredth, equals 5.66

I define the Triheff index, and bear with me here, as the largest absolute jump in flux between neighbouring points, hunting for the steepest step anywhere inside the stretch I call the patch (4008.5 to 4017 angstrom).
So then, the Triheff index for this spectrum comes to 1.2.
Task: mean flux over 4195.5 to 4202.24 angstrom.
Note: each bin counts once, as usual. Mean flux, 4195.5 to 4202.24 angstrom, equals 16.9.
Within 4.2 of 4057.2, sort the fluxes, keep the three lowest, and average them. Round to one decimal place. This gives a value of 15.4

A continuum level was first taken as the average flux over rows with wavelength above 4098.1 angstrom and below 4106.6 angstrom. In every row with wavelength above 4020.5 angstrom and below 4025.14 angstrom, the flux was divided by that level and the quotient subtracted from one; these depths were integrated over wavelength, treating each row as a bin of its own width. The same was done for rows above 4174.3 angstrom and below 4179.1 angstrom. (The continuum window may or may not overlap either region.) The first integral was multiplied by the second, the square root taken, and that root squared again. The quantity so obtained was 1.76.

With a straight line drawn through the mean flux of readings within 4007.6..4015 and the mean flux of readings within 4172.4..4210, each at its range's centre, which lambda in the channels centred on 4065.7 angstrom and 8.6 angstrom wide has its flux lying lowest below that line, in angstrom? 4063.79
